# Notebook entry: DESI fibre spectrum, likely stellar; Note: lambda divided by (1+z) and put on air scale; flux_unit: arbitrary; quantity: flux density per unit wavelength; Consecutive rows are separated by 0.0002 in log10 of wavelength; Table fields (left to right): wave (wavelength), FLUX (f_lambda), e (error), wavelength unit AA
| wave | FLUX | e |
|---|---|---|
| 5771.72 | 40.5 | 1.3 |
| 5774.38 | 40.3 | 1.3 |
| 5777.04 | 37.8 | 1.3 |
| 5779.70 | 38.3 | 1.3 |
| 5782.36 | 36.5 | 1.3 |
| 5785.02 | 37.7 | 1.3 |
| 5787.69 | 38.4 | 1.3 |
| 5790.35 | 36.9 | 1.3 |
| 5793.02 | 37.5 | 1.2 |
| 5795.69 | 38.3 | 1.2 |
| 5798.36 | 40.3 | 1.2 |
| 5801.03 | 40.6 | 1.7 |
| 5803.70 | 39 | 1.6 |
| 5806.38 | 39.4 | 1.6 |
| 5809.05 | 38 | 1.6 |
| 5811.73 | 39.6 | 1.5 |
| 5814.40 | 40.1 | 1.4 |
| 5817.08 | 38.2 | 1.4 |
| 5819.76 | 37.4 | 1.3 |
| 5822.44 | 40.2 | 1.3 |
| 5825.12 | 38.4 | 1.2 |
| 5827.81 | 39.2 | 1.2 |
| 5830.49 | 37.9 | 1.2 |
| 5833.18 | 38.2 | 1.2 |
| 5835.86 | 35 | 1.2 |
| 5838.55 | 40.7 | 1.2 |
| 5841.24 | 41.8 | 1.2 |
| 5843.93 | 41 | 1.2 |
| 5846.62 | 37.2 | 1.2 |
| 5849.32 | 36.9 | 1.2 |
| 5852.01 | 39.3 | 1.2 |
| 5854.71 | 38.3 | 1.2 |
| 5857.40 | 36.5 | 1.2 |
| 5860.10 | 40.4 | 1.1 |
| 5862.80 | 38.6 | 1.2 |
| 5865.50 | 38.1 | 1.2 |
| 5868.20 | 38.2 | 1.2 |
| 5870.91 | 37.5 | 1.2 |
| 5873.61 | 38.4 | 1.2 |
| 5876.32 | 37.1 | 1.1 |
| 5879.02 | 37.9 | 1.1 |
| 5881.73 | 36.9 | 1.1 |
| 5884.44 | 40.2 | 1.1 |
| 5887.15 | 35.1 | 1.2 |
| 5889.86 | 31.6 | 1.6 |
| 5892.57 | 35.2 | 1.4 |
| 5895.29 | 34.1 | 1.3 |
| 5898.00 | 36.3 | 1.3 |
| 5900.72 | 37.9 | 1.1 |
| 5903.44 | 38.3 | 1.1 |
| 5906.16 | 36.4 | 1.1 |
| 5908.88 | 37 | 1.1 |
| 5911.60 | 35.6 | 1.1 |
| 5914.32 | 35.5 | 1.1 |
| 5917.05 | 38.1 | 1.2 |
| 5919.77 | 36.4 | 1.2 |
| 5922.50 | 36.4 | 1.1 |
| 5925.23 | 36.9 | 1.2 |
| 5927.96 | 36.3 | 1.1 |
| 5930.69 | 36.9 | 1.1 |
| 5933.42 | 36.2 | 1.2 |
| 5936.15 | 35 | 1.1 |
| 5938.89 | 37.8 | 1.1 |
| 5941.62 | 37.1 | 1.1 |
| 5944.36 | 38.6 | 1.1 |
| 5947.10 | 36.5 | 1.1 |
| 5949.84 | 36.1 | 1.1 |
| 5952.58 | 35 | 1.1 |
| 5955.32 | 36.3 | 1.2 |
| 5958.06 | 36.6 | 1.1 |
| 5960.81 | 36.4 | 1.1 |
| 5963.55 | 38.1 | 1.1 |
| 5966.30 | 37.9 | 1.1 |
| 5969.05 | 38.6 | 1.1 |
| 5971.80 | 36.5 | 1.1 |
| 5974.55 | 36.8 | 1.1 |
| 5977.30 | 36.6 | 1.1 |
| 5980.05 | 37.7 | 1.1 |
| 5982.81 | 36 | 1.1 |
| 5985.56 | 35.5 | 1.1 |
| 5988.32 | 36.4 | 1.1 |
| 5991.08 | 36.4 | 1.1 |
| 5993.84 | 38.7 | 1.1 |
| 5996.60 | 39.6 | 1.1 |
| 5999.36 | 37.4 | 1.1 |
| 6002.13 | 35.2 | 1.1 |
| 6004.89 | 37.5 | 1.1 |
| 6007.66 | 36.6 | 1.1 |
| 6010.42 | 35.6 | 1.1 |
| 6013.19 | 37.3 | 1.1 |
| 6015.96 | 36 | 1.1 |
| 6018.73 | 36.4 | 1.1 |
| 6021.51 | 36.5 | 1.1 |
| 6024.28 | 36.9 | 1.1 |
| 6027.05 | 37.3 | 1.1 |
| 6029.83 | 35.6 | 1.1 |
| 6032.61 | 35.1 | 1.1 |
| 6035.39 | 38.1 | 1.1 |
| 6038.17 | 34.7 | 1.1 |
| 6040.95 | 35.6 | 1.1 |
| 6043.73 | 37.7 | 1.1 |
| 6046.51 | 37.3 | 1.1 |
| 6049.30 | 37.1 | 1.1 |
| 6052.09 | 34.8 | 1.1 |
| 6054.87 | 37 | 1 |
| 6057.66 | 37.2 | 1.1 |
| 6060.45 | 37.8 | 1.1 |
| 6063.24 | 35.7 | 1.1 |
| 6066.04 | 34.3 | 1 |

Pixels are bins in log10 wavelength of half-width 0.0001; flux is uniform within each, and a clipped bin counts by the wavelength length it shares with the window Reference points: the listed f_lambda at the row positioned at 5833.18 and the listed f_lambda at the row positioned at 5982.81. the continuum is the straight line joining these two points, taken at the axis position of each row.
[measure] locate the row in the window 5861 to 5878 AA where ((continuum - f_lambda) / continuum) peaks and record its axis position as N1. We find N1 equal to 5876.32 AA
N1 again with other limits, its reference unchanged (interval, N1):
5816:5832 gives 5819.76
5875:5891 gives 5889.86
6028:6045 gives 6038.17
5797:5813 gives 5809.05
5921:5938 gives 5936.15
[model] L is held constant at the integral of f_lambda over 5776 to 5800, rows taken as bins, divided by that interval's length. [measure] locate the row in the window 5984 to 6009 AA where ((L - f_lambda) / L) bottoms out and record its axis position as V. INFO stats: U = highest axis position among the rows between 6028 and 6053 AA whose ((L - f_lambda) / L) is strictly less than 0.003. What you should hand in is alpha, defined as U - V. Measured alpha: 38.8 AA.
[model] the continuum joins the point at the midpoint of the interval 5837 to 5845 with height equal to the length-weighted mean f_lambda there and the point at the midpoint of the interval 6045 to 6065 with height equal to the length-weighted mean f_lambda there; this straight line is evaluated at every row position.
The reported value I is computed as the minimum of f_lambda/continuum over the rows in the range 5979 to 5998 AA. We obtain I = 0.93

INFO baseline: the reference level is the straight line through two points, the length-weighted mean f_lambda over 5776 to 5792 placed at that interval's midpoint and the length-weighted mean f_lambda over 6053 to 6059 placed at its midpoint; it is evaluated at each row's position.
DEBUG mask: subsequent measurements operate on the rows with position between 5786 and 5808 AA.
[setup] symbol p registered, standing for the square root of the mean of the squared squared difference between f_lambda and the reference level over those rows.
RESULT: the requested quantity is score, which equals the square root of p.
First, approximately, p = 4.4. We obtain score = 2.11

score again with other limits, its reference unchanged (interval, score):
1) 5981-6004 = 1.70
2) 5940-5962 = 1.39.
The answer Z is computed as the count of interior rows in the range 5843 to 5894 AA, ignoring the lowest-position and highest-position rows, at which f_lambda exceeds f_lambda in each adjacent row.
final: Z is 6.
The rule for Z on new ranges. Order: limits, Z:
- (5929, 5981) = 6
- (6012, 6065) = 4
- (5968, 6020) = 5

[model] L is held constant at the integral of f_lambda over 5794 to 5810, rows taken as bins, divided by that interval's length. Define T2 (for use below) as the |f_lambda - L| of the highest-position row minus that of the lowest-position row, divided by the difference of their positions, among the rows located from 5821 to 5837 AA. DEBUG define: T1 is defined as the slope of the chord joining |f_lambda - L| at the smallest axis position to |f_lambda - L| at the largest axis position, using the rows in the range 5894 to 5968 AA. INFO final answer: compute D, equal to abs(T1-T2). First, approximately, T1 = -0.05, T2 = 0.247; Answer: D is 0.30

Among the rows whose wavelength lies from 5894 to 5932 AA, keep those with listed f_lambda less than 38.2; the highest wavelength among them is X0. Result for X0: 5930.69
